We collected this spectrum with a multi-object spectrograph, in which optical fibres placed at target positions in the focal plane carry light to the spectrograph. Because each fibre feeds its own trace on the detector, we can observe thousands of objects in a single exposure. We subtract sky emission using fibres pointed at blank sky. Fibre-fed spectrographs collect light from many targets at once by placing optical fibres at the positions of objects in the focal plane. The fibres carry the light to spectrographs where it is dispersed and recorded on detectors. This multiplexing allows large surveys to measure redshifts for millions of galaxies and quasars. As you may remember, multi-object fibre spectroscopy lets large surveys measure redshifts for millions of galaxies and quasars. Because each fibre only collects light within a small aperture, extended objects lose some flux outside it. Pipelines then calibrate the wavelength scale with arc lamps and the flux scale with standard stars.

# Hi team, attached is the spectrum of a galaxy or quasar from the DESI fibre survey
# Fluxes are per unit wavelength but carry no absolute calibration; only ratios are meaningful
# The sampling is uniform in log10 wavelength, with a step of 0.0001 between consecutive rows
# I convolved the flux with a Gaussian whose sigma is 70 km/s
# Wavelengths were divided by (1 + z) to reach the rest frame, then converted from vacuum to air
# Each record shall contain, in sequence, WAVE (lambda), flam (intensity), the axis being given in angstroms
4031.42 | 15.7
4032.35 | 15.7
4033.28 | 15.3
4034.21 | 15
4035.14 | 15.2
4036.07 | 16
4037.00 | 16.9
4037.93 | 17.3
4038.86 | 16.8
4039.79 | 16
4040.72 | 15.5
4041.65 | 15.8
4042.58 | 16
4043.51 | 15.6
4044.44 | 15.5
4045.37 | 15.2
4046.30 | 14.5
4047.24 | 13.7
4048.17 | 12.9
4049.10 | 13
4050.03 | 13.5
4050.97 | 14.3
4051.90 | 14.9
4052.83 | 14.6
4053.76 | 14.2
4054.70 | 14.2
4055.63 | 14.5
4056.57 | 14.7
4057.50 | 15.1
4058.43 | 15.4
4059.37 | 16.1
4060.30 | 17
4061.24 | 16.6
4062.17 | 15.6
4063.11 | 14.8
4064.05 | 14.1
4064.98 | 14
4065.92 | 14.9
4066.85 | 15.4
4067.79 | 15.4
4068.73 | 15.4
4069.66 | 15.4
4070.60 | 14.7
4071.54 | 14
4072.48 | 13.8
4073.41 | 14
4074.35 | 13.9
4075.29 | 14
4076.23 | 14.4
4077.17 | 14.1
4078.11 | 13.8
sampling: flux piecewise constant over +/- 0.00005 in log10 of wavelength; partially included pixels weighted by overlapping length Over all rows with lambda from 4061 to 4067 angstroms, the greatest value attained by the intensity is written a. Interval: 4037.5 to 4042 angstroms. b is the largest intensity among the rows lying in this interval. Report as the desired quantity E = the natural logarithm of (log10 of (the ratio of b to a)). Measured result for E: -4.0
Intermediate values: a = 16.6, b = 17.3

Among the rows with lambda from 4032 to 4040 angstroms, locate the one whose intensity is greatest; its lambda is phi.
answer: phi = 4037.93 angstroms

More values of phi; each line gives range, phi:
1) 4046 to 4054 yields 4051.90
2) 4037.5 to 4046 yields 4037.93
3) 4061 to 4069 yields 4061.24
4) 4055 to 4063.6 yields 4060.30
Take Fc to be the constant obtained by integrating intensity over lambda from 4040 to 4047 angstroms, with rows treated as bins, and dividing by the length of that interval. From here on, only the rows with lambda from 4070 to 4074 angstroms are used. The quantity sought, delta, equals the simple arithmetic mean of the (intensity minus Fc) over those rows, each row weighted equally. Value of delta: -1.3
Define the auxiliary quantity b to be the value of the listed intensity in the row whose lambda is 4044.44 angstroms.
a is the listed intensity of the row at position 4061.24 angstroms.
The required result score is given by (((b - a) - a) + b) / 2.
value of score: -1.1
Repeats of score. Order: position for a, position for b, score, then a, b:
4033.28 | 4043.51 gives 0.3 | 15.3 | 15.6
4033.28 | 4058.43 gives 0.1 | 15.3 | 15.4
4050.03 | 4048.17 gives -0.6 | 13.5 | 12.9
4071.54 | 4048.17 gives -1.1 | 14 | 12.9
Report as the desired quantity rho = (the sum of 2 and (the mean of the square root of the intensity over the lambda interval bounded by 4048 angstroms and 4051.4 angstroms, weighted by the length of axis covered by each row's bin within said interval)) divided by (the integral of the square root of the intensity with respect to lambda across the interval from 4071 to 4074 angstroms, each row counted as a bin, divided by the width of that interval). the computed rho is 1.52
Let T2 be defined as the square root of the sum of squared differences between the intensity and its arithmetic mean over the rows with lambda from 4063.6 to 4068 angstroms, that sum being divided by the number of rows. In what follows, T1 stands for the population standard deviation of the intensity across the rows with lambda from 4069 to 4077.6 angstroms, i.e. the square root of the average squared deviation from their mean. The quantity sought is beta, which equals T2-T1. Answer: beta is 0.13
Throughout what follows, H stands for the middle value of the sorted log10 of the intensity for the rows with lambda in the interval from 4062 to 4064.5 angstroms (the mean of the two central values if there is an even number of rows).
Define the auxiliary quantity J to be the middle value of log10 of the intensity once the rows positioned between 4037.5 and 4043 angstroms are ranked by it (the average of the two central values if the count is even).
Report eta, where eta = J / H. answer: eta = 1.03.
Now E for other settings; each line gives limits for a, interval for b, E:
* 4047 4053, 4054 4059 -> -4.2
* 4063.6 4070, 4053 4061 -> -3.1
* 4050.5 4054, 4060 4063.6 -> -2.9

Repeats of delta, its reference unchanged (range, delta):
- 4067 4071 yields -0.2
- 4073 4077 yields -1.3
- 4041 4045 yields 0.3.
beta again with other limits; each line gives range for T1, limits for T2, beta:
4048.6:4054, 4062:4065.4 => 0.00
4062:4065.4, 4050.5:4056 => -0.39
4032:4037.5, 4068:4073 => 0.04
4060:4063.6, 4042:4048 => -0.09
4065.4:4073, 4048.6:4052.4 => 0.11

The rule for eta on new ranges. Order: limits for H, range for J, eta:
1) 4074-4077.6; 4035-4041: 1.05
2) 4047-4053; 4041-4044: 1.05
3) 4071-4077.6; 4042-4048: 1.03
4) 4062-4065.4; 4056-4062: 1.03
